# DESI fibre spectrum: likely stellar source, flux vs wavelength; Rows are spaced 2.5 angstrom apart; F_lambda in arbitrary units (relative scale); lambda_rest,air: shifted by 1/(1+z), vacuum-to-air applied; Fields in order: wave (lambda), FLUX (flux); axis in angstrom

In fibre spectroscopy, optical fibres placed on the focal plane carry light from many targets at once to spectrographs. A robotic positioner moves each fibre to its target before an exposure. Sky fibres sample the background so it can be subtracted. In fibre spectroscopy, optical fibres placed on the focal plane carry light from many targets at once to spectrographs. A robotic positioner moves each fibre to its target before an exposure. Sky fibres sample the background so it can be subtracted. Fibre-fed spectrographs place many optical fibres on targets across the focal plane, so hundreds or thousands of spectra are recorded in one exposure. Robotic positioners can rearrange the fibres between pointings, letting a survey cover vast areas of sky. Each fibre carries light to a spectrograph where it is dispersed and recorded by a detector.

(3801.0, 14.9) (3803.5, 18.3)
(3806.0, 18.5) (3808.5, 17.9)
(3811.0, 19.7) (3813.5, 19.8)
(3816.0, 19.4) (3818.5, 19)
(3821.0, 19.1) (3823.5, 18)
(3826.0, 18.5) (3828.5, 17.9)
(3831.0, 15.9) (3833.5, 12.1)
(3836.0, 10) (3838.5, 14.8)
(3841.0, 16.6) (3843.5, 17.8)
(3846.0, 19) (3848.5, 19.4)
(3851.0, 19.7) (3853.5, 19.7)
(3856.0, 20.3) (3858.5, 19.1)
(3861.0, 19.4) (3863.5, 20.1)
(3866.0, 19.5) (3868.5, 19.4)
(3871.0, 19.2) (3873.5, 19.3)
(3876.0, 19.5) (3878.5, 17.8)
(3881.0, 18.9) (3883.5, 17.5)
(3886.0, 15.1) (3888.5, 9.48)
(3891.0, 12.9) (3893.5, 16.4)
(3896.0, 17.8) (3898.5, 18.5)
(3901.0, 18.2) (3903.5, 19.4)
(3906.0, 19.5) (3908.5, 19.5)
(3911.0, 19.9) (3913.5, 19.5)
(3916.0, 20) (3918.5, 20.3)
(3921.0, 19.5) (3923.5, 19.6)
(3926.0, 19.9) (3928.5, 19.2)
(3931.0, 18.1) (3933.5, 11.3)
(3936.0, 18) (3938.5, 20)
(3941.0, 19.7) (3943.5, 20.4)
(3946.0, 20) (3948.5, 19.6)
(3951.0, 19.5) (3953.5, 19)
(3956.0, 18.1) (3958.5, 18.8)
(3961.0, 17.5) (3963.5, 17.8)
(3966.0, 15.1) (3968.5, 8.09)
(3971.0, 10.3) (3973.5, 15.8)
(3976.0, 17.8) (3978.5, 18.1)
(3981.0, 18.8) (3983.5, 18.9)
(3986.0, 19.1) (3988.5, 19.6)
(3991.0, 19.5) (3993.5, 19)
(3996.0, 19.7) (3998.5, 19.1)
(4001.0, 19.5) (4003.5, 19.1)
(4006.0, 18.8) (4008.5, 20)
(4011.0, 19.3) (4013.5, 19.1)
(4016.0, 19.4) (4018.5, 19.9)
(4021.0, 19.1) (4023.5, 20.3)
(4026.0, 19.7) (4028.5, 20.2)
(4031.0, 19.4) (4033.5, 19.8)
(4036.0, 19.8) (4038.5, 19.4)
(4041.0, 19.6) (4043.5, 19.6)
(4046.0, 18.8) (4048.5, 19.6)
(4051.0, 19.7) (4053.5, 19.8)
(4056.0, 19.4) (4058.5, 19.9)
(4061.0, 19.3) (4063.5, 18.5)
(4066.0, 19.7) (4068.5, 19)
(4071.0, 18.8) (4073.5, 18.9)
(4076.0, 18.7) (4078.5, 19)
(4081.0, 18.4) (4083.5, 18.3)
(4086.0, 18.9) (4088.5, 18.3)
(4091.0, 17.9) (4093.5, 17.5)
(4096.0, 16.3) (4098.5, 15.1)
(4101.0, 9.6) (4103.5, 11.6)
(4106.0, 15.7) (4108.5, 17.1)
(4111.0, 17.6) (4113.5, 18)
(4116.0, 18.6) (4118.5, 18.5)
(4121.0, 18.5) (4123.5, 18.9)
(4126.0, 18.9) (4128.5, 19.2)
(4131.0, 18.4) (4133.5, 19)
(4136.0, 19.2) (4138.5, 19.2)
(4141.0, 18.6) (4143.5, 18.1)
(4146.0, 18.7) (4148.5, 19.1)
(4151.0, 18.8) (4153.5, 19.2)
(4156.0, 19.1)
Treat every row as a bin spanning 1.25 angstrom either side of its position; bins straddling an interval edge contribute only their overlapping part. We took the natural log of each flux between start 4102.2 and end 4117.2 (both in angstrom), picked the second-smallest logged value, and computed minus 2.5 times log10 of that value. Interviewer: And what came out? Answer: -1.100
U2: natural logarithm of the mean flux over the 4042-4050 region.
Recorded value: 3.0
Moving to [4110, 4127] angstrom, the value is 2.9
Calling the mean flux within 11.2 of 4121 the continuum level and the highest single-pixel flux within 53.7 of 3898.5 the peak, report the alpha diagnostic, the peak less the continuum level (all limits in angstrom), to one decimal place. 1.9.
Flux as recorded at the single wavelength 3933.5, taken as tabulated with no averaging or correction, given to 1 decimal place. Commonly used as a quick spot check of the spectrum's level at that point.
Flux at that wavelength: 11.3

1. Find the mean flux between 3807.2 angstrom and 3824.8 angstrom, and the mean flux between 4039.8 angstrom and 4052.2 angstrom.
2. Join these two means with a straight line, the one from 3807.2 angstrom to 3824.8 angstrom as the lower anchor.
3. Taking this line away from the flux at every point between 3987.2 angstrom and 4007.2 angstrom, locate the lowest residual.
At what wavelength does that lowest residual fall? 4006.0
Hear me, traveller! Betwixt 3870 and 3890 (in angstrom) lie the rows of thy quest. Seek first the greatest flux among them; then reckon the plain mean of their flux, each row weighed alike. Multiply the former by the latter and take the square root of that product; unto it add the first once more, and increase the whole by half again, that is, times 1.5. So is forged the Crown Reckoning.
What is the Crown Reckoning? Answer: 57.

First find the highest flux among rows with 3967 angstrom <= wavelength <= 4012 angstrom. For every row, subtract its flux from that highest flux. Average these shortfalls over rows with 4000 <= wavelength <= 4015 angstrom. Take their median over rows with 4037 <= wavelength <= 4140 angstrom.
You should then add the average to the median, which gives 1.9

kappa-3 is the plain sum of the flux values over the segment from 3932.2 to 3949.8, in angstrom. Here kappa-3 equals 129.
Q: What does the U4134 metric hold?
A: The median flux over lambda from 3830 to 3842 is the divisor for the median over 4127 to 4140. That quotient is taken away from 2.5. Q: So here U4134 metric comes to 1.20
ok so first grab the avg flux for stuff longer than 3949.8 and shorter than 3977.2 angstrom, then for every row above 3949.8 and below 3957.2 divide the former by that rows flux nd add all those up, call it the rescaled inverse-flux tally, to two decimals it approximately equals 2.57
